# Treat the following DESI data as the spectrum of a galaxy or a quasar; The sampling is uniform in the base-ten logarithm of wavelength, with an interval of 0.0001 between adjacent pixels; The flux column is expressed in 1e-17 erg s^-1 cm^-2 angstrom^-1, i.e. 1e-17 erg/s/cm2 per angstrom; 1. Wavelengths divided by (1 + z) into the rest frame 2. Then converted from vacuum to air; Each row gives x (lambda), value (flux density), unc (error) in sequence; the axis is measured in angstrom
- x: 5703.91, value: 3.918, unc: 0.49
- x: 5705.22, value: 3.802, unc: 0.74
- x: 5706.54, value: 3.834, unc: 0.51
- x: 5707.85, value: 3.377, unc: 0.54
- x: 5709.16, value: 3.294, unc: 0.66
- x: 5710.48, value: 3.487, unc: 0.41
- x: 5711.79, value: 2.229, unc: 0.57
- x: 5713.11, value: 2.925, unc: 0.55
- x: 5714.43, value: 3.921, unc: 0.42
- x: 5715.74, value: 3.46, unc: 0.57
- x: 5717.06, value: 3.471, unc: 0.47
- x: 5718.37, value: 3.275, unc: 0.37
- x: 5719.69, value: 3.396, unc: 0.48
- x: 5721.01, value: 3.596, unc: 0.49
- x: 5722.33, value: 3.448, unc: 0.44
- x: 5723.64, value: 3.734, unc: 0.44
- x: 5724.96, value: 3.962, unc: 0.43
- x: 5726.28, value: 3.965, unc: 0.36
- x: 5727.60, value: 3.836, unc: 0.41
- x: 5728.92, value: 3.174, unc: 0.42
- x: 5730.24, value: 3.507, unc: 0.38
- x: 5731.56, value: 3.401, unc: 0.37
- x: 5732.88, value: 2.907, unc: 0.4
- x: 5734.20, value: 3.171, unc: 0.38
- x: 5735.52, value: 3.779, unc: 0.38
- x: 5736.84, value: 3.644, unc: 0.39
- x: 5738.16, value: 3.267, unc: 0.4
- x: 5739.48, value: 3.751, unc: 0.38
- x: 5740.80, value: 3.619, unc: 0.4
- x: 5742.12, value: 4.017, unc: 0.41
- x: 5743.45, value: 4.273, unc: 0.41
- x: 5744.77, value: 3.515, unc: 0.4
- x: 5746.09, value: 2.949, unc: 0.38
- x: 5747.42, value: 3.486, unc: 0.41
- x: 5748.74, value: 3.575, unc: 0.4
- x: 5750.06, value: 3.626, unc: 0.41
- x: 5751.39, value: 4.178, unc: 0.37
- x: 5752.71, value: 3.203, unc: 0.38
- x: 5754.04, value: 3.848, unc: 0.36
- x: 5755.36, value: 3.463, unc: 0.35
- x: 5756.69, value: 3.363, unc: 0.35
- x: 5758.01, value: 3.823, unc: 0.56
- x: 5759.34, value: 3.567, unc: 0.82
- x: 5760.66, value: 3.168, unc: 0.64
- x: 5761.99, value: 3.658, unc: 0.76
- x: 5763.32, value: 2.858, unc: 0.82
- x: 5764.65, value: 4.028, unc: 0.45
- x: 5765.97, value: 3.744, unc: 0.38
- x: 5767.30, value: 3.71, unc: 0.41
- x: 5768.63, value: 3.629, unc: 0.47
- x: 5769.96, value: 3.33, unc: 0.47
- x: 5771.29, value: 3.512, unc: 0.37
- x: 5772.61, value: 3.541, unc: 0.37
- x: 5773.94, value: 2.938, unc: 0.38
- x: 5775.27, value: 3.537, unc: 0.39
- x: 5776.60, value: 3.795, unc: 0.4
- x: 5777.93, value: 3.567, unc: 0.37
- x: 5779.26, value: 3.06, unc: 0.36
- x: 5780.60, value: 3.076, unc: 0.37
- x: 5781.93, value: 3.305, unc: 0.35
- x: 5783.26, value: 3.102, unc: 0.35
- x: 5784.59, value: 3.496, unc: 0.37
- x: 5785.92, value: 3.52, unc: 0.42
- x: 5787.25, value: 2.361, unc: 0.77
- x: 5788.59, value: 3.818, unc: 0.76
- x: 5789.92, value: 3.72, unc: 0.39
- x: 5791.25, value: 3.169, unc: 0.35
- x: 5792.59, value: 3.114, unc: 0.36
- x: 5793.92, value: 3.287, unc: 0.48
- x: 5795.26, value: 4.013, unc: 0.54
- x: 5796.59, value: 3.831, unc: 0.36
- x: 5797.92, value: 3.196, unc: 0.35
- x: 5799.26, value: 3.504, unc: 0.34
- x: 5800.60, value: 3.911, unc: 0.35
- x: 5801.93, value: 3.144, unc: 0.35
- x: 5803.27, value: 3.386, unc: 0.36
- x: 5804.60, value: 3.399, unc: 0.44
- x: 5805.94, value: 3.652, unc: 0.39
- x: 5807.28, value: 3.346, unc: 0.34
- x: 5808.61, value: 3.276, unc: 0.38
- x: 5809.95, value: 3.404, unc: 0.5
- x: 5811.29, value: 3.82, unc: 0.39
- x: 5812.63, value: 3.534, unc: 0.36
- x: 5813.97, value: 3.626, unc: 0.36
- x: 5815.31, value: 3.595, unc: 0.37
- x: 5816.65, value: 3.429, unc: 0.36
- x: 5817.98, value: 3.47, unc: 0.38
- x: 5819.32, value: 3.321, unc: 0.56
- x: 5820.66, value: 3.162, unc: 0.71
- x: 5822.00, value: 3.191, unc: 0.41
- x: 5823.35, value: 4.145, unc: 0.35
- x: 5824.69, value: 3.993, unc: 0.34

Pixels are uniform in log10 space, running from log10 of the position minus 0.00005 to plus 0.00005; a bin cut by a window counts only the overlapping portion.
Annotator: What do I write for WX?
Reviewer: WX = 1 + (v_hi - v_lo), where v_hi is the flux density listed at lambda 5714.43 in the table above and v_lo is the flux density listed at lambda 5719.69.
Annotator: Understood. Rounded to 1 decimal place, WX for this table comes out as 1.5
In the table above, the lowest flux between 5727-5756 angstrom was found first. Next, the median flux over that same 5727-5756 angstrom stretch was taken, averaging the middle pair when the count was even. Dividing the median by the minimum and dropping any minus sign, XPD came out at 1.22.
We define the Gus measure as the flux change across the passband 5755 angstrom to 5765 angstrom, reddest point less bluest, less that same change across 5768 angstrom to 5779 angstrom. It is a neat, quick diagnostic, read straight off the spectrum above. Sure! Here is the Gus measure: 0.63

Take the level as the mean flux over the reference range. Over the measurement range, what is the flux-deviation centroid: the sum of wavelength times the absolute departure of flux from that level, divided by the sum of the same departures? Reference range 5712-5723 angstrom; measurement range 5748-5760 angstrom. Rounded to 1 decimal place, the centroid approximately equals 5753.5 angstrom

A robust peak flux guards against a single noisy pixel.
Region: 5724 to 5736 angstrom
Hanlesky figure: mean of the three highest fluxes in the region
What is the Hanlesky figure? 3.92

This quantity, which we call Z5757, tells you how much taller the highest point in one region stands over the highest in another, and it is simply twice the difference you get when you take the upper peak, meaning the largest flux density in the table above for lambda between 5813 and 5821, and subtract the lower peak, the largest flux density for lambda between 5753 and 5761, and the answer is -0.44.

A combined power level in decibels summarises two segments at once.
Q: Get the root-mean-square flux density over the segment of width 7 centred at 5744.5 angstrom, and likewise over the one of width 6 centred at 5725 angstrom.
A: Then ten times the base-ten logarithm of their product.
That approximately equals 11.4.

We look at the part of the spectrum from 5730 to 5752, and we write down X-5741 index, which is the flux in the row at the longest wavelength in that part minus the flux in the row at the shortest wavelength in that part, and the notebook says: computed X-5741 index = 0.7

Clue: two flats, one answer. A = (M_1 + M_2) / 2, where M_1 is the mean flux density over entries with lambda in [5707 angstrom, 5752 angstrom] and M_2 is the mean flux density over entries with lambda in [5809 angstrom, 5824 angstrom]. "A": 3.51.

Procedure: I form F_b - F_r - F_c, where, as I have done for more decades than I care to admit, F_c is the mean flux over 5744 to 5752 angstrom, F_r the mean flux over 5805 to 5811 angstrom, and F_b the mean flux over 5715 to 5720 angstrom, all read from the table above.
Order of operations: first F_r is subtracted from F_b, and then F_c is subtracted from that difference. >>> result -3.6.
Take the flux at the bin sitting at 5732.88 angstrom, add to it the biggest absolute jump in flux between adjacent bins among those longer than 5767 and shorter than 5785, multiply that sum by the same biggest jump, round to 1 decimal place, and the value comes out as 2.1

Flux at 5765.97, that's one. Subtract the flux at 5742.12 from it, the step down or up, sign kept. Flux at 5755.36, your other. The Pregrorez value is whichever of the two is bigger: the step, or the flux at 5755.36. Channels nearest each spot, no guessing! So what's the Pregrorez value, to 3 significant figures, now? 3.46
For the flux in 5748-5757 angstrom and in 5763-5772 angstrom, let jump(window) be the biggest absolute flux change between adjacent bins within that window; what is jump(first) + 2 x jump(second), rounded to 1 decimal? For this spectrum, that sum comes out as 3.3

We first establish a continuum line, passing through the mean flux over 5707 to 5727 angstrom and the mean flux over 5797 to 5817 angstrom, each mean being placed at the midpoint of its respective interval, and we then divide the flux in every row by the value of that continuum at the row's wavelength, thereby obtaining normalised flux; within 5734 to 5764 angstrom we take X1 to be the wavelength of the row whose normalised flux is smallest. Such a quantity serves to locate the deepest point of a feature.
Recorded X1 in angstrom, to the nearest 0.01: 5763.32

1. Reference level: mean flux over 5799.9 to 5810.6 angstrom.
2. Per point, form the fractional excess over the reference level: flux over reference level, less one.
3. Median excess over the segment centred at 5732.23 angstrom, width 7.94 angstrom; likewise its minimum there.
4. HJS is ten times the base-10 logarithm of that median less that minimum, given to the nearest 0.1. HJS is -9.6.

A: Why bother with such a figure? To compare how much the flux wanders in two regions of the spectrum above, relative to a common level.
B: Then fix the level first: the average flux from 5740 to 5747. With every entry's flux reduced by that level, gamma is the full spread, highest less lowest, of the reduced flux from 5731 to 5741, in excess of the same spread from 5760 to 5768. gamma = -0.30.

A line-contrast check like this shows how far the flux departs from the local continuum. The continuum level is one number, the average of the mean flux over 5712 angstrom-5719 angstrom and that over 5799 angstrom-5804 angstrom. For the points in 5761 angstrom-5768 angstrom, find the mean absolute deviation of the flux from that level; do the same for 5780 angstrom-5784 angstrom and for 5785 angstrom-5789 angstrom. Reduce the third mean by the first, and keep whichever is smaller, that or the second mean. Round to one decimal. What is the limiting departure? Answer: 0.1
